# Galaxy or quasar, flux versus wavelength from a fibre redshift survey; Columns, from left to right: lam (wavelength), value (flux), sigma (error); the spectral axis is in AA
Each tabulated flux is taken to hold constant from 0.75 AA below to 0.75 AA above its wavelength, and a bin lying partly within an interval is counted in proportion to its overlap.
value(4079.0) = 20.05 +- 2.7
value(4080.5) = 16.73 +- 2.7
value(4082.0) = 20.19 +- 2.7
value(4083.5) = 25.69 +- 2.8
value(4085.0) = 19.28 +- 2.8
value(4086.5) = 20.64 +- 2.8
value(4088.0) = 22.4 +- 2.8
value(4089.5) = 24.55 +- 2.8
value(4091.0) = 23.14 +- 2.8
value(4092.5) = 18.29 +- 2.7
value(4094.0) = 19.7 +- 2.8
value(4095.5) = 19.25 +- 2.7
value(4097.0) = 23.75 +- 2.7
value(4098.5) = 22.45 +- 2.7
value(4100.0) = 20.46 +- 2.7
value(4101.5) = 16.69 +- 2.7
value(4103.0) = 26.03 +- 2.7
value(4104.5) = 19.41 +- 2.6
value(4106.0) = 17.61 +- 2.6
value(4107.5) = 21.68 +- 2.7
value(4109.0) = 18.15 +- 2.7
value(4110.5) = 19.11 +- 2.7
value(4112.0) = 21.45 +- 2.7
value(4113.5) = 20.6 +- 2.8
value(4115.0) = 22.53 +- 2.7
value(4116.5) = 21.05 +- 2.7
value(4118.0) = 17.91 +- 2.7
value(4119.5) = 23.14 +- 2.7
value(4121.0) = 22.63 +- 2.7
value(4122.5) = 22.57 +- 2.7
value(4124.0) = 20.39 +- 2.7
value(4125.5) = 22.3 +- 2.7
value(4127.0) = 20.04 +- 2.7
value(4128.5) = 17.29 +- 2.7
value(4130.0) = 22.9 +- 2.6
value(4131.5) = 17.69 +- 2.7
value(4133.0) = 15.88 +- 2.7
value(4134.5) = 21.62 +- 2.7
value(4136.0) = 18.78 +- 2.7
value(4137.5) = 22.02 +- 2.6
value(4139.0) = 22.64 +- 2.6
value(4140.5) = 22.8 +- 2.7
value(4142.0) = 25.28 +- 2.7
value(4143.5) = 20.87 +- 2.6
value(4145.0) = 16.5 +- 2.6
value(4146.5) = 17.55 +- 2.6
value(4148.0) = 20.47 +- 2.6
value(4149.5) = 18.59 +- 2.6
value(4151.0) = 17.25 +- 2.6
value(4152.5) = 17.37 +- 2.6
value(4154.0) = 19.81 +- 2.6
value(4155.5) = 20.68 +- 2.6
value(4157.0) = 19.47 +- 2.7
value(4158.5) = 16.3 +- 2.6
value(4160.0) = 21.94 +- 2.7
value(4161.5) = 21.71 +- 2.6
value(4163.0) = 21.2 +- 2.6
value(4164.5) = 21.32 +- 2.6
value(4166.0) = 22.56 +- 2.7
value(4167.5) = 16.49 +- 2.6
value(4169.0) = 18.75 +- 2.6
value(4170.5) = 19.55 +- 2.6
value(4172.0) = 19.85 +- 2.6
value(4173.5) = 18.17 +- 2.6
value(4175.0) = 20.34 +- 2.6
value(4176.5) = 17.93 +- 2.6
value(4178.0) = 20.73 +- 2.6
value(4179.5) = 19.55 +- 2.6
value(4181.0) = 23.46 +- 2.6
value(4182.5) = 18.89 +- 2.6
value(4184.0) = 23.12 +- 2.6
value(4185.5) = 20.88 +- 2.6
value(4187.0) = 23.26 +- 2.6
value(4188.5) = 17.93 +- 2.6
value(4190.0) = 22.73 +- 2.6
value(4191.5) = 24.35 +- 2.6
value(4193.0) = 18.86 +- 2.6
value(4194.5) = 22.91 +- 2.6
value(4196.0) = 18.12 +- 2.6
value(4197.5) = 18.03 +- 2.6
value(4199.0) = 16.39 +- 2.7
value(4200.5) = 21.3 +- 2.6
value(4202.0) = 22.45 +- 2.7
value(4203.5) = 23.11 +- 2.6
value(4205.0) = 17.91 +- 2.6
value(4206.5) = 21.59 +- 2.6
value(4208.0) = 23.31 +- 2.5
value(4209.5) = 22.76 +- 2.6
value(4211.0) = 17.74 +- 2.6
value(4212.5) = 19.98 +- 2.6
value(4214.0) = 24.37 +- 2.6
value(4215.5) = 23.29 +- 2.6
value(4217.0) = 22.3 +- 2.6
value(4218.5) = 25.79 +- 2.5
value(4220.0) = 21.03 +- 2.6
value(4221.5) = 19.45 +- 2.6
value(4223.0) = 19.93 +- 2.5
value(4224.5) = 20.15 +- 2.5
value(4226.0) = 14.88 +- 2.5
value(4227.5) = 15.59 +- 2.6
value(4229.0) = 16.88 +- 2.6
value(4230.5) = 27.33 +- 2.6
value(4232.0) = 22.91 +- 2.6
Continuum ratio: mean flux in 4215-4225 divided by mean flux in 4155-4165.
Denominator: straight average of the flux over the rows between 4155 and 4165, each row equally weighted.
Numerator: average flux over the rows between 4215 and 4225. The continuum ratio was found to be 1.07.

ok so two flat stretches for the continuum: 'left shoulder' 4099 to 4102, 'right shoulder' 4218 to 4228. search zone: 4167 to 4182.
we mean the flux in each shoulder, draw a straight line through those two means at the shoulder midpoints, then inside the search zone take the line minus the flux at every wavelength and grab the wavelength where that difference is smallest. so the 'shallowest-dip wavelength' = 4181.0 AA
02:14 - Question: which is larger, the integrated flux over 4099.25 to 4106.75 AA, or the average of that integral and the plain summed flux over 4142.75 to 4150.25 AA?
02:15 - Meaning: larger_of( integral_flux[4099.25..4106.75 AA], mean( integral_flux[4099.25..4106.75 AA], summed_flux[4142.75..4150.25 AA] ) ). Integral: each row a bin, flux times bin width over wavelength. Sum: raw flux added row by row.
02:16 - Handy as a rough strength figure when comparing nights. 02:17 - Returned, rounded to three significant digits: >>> 150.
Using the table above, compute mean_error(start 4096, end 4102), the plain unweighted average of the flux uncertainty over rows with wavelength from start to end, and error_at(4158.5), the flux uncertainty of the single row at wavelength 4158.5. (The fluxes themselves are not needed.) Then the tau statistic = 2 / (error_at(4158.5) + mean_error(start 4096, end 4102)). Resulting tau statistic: 0.377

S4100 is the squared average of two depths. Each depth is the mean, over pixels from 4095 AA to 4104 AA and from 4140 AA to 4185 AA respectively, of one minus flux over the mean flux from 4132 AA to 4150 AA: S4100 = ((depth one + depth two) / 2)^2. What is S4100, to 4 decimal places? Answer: 0.0005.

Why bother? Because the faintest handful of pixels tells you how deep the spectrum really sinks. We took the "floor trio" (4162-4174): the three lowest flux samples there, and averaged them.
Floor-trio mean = 17.8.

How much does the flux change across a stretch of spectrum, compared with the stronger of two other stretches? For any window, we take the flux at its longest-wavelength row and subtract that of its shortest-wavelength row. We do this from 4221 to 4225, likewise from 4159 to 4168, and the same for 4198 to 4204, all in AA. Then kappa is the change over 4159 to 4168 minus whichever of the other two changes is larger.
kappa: -12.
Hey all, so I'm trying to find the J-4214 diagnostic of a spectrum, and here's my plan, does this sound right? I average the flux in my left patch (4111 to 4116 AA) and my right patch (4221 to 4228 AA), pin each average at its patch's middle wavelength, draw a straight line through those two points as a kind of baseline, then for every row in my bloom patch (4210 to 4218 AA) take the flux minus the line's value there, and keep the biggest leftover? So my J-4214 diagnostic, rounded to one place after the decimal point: 6.0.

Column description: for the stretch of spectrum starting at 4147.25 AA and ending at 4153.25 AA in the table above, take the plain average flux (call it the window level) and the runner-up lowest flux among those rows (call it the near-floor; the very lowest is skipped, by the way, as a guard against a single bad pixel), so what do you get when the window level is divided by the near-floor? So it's 1.06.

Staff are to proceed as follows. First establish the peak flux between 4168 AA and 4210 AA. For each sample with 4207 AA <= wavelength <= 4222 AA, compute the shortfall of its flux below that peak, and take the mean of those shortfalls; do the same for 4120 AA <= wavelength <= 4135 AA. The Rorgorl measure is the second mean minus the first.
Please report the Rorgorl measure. 1.7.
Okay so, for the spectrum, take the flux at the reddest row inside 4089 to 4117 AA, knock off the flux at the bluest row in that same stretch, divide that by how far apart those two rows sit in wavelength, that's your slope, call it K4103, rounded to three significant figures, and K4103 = -0.130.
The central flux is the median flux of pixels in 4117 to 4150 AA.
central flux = 20.7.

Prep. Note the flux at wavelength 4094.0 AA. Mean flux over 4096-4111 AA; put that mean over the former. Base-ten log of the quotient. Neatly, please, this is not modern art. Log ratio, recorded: 0.02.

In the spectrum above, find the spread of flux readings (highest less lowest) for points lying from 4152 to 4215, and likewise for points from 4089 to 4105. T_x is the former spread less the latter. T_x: -1.3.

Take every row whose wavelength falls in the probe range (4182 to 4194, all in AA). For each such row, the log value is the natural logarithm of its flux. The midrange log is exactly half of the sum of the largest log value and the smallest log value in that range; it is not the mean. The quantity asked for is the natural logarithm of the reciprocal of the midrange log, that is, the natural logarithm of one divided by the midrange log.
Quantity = -1.11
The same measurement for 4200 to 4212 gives -1.10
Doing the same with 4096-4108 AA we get -1.11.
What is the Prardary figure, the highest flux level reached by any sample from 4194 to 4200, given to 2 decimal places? 22.91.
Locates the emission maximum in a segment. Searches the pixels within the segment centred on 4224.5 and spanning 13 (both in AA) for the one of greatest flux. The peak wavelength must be 4230.5 AA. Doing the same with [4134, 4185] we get 4142.0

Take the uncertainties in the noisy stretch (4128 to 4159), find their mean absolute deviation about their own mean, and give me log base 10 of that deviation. -1.33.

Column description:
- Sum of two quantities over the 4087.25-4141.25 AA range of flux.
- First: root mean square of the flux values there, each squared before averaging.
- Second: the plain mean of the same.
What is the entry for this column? 41.7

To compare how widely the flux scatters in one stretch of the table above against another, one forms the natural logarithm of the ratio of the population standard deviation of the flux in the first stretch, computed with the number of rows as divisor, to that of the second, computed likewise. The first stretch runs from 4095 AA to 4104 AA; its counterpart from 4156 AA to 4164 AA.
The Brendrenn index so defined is 0.37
